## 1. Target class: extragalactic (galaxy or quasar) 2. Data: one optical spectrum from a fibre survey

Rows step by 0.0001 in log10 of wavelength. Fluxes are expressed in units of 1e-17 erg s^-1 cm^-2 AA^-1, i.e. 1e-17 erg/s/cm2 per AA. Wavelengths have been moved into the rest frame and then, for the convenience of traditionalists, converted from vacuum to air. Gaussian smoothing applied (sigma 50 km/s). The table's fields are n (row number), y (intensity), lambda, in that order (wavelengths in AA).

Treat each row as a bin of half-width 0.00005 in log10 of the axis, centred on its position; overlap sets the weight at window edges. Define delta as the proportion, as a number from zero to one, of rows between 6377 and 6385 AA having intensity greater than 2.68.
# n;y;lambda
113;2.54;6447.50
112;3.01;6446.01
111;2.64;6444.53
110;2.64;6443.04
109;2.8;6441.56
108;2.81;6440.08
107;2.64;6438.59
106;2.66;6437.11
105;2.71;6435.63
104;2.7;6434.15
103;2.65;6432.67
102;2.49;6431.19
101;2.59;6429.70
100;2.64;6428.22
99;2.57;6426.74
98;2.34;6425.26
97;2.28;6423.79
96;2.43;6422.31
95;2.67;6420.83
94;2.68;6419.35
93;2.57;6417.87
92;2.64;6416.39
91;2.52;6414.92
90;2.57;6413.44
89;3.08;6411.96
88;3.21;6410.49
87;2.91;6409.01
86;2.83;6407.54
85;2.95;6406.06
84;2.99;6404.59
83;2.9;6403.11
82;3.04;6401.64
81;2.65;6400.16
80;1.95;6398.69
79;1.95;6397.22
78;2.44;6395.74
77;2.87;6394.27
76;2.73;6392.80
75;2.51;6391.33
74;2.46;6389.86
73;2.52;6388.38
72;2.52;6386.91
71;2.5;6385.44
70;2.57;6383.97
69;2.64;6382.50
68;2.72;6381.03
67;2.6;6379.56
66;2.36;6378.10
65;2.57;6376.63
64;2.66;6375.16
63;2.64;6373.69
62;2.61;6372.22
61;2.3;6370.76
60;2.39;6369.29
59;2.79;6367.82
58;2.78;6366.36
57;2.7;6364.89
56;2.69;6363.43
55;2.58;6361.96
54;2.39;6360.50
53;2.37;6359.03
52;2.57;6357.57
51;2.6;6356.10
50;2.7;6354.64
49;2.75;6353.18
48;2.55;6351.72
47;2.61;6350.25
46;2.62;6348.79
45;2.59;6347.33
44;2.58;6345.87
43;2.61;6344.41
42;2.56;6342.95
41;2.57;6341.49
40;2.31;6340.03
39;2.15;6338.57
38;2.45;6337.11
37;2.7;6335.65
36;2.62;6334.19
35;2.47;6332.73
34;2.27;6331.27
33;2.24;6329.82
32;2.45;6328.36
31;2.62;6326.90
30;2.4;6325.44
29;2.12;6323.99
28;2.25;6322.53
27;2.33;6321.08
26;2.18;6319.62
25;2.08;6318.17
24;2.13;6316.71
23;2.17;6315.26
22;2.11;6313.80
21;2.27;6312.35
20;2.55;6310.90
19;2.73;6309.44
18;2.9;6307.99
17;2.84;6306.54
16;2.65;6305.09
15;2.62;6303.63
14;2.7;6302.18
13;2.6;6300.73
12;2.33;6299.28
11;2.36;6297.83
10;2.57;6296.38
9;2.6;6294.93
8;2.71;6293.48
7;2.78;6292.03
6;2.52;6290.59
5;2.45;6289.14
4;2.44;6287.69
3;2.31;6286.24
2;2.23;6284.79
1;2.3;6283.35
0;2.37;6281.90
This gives 0.20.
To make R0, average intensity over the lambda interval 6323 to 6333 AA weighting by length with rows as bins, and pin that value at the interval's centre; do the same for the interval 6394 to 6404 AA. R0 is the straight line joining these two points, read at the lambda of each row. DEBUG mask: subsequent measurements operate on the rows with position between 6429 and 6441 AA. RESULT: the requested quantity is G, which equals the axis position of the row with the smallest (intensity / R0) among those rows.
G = 6431.19 AA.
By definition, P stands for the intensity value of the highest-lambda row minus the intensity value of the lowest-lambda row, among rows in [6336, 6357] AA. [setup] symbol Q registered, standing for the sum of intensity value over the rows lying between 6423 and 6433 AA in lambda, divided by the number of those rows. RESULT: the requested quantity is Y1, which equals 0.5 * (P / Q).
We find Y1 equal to 0.03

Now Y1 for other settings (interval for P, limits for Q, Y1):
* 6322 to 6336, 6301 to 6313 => 0.08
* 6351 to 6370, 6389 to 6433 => -0.03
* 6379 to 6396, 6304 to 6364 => -0.03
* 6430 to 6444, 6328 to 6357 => 0.03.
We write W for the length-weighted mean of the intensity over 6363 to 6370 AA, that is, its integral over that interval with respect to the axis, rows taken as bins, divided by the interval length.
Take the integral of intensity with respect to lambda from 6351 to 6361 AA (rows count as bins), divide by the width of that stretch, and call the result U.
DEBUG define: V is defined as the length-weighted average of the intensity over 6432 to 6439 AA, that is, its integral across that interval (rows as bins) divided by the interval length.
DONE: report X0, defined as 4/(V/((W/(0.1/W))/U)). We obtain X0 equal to 42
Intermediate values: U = 2.57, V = 2.68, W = 2.67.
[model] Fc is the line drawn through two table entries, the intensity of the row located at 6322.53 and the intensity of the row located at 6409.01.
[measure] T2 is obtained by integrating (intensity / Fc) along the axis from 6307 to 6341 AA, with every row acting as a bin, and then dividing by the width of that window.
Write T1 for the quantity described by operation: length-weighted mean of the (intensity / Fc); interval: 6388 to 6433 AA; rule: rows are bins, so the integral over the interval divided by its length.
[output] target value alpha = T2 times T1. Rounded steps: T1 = 0.90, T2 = 1.05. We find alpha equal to 0.95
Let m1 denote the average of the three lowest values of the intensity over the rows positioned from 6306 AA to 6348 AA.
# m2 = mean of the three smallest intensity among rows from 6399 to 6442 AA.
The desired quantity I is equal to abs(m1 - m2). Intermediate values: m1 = 2.10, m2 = 2.35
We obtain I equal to 0.25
